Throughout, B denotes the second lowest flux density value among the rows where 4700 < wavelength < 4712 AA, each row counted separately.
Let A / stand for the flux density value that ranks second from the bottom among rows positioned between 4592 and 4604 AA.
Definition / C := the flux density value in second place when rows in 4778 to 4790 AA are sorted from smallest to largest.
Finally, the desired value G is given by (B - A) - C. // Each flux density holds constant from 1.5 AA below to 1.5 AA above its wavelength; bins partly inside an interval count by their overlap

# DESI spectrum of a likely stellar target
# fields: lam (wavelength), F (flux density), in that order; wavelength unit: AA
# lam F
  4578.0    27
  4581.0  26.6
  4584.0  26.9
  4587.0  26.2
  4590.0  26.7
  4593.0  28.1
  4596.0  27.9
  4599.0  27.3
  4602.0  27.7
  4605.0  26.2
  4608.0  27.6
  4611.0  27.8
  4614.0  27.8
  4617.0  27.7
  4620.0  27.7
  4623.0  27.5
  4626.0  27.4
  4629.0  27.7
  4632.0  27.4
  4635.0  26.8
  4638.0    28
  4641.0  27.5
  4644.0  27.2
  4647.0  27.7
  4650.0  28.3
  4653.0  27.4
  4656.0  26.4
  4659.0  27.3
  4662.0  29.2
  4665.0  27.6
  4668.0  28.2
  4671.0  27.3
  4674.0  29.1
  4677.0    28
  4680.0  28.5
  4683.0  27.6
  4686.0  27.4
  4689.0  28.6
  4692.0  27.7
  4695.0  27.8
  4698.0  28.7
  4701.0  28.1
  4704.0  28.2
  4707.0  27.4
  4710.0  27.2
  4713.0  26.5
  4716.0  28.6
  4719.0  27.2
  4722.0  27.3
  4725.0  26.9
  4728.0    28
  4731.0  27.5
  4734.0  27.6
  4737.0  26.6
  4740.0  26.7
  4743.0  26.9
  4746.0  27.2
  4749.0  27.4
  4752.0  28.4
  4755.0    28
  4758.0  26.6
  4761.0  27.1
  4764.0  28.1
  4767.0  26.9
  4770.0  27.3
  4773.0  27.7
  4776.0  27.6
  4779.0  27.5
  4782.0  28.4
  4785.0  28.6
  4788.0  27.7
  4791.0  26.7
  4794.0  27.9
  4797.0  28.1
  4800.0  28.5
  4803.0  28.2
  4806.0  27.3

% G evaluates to -28.0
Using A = 27.7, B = 27.4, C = 27.7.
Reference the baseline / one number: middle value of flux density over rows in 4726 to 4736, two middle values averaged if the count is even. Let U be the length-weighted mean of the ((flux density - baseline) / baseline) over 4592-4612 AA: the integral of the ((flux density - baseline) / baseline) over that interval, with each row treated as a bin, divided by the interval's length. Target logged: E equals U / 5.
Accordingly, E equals -0.0008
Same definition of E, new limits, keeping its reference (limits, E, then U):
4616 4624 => 0.0003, 0.001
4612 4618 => 0.0011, 0.006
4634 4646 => -0.0014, -0.007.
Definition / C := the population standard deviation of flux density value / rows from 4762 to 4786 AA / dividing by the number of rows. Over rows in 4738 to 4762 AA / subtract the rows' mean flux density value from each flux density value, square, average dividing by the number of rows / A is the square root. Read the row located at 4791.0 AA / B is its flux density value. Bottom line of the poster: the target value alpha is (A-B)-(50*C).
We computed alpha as -53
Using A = 0.59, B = 26.7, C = 0.534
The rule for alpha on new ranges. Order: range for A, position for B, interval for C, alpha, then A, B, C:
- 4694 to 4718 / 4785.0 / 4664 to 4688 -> -57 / 0.70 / 28.6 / 0.576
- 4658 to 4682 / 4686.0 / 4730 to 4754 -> -54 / 0.70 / 27.4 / 0.544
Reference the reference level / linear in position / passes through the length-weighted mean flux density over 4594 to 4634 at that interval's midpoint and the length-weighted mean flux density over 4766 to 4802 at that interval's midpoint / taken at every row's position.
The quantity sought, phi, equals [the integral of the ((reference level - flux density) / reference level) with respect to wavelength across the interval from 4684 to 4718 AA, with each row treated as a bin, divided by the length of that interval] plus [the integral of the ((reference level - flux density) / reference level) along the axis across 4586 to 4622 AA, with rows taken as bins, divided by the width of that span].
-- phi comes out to -0.003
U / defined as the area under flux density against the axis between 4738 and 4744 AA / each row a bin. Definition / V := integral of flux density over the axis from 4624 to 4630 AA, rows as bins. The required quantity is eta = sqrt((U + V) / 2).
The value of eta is 12.8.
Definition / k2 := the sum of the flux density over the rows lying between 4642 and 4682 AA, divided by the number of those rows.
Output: 27.9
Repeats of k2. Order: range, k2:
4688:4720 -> 27.8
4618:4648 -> 27.5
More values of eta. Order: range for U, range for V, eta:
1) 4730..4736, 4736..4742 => 12.7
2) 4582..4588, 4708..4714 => 12.7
